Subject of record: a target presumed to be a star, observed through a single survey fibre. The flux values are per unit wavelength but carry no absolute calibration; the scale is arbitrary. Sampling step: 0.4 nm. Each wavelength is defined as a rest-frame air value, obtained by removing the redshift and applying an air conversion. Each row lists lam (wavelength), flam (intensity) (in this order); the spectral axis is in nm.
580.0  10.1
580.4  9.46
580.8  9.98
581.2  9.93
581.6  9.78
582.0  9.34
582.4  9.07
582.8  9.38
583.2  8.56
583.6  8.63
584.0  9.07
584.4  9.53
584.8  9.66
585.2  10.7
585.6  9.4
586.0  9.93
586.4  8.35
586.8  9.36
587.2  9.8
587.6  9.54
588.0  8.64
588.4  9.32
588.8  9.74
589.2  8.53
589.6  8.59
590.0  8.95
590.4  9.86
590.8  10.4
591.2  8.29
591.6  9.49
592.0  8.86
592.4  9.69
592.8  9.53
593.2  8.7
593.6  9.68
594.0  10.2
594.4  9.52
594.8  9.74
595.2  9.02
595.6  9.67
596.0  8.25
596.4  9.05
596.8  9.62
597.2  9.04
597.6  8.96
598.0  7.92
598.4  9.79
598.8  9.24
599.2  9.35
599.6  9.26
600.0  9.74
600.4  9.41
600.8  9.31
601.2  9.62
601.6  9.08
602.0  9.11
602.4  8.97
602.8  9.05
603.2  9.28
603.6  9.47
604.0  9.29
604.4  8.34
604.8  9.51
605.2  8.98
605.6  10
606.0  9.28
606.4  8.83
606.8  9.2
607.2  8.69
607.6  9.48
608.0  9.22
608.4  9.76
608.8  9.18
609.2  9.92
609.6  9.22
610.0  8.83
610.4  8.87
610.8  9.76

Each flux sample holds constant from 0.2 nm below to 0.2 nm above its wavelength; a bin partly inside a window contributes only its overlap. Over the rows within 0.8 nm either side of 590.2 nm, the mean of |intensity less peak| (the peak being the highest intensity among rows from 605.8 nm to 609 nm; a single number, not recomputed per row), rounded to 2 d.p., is 0.68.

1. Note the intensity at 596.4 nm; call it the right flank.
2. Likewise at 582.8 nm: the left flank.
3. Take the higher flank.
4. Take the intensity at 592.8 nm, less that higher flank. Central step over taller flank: 0.15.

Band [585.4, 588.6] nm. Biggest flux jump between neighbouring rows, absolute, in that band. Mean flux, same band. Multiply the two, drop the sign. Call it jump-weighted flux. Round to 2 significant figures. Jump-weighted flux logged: 15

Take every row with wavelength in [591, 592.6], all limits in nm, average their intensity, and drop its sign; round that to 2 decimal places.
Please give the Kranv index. 9.08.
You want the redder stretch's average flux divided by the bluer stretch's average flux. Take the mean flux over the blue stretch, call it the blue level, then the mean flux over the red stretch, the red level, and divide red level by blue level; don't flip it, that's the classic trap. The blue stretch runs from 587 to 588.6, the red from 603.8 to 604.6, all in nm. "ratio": 0.95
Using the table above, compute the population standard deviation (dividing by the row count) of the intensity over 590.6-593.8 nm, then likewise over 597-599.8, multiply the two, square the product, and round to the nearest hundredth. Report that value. 0.11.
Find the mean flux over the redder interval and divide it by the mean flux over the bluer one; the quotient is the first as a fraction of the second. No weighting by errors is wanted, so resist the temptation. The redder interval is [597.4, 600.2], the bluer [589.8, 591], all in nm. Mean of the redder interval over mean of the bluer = 0.94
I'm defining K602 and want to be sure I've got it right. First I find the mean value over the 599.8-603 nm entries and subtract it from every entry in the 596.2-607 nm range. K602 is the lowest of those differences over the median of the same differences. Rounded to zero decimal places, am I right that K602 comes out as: 52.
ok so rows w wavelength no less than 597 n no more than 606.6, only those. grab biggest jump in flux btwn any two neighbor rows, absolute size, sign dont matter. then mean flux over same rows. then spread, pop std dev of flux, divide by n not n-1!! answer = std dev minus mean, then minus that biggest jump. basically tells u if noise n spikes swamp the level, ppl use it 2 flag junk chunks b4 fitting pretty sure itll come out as -10.6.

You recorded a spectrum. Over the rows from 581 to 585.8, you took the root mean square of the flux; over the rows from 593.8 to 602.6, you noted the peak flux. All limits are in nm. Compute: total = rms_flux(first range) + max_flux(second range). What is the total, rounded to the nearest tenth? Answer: 19.6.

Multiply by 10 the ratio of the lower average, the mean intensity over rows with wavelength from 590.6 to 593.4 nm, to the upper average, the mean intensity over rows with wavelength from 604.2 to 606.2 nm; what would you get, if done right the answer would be 10.1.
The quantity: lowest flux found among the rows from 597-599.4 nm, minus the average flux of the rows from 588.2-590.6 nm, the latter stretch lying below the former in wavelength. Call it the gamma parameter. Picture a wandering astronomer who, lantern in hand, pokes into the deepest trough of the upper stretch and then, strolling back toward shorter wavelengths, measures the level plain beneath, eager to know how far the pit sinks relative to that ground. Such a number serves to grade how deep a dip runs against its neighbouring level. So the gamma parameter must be -1.2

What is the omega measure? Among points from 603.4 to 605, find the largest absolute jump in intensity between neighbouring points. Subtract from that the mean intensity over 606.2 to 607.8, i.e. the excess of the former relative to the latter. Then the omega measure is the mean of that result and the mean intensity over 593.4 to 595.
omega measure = 1.0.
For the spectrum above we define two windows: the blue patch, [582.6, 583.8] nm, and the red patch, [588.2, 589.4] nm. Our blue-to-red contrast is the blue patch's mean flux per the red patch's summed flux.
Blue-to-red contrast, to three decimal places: 0.321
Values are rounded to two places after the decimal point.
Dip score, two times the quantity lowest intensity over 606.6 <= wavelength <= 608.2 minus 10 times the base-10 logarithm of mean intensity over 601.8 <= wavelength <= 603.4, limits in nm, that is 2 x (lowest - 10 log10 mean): -1.80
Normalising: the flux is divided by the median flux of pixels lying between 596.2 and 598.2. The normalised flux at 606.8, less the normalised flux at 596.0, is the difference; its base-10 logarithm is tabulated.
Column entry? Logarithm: -0.98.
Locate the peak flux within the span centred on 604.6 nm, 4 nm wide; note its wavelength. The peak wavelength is 605.6 nm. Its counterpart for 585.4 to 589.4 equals 586.0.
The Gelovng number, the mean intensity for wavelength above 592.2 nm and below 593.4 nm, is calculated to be 9.31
